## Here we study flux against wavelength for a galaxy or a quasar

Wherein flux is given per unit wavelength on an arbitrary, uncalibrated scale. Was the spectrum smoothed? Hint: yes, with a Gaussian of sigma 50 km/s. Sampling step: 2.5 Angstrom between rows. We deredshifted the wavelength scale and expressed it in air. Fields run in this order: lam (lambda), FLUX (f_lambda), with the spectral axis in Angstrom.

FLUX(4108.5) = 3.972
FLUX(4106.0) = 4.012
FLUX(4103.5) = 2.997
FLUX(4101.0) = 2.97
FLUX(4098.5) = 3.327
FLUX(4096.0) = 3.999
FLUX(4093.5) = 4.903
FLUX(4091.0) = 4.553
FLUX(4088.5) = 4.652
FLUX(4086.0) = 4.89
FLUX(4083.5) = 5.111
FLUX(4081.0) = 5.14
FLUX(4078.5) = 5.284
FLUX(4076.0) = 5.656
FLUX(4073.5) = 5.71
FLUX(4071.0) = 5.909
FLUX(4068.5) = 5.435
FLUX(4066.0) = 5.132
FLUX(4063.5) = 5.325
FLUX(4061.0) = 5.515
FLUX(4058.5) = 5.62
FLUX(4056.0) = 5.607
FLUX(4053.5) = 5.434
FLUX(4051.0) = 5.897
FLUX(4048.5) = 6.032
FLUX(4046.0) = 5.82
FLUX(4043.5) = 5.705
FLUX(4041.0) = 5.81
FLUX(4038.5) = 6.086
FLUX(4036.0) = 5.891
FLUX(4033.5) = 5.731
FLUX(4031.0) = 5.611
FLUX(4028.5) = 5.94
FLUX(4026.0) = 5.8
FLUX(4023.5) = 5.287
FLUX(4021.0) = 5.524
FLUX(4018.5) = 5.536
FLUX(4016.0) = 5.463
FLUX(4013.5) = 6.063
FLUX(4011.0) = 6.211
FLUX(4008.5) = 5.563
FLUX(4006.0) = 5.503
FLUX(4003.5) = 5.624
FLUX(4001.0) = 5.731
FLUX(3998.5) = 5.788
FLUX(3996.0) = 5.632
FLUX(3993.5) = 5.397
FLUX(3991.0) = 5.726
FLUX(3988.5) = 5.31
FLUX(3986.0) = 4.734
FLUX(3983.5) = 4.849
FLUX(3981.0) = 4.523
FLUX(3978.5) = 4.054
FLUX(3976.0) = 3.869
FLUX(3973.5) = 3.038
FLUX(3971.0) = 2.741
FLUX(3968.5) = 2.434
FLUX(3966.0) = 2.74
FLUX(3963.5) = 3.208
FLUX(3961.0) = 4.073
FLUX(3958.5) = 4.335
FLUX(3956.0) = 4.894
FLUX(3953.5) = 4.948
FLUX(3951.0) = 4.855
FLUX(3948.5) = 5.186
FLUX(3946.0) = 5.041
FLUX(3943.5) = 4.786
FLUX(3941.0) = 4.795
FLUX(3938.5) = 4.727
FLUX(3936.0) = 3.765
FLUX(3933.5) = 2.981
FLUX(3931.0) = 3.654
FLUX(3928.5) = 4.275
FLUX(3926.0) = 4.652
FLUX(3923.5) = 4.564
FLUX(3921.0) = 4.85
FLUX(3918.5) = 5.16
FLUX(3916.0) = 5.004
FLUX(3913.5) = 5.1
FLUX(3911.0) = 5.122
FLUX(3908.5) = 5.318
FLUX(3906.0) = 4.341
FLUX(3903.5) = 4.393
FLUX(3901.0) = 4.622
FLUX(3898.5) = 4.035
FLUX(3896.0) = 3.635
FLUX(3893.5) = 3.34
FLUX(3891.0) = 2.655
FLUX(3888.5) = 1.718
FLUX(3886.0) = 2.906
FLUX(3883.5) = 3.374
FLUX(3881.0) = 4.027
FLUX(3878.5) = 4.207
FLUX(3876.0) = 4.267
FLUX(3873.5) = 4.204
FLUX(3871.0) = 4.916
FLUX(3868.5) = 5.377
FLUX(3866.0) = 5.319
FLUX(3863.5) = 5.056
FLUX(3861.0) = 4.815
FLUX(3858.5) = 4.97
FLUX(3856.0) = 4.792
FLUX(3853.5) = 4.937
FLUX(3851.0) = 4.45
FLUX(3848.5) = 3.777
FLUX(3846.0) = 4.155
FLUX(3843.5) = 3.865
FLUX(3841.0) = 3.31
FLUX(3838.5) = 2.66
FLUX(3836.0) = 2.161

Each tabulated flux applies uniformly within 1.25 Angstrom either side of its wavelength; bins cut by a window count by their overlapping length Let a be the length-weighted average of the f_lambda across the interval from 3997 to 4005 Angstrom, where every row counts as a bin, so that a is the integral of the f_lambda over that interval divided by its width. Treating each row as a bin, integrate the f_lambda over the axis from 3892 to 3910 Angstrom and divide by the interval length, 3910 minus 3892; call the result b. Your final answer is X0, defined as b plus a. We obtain 9.9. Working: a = 5.7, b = 4.2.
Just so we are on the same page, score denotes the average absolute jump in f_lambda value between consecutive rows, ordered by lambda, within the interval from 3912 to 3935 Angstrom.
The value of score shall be 0.326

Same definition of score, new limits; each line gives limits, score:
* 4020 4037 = 0.250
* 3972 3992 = 0.417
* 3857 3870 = 0.179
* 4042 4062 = 0.174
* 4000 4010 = 0.096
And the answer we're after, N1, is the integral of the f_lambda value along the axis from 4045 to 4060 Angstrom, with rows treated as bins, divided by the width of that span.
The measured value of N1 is 5.7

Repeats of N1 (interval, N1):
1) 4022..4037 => 5.7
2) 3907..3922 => 5.1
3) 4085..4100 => 4.4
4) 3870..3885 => 4.1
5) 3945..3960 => 4.9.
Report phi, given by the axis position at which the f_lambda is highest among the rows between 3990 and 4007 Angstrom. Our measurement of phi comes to 3998.5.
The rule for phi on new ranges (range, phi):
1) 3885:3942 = 3908.5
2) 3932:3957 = 3948.5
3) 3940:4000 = 3998.5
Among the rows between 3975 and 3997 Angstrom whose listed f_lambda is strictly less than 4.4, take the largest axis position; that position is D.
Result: 3978.5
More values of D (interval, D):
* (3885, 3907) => 3906.0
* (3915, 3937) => 3936.0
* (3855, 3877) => 3876.0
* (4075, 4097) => 4096.0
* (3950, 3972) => 3971.0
